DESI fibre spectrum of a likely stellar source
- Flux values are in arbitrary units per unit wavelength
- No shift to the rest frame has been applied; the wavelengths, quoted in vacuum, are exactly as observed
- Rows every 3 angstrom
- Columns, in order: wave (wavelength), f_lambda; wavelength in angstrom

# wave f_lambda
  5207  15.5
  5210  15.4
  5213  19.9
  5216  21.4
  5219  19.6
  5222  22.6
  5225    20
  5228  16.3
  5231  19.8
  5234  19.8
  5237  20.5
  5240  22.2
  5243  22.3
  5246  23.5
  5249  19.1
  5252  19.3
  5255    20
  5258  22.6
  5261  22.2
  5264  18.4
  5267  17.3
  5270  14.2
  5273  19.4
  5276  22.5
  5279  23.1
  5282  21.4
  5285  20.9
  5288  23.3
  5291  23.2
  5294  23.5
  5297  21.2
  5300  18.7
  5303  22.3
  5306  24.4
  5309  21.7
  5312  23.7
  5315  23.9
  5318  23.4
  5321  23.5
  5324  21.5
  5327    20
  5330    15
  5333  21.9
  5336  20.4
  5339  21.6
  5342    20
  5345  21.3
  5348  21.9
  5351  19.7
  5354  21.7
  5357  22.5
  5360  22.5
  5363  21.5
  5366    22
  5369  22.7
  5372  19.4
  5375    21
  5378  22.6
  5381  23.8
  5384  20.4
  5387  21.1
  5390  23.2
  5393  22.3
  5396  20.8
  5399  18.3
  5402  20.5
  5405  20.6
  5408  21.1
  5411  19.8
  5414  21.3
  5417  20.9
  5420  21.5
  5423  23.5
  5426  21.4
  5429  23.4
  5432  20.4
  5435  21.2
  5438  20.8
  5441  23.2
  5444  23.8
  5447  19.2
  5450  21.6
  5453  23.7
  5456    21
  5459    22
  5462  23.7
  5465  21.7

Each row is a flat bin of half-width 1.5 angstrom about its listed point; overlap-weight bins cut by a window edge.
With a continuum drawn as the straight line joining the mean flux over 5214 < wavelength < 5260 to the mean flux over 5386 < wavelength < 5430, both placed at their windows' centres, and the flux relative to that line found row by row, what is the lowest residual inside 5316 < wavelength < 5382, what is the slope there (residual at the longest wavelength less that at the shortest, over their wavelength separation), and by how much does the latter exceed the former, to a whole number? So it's 6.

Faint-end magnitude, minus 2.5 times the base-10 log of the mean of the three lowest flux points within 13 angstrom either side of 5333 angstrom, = -3.16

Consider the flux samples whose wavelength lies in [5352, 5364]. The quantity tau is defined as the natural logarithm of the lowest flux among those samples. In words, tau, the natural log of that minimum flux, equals 3.07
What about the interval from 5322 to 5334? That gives 2.71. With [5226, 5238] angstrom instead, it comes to 2.79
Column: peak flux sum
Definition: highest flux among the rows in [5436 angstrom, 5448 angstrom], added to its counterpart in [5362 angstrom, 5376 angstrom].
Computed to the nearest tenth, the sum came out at 46.5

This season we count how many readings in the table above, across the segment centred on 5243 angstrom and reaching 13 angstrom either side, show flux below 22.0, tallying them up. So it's 6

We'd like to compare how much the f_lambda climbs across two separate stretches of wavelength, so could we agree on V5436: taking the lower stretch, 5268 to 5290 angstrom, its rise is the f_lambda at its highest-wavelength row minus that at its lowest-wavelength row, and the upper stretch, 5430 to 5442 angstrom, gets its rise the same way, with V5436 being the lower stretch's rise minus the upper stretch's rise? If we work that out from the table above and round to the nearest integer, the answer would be 6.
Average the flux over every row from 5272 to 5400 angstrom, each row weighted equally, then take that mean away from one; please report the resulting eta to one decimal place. -20.6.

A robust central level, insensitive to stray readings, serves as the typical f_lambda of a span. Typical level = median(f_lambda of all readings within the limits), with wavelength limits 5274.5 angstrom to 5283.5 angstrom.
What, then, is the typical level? 22.5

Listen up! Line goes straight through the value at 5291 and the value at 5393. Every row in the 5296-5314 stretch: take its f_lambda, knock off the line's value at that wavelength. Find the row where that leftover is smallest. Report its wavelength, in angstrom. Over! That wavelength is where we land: 5300 angstrom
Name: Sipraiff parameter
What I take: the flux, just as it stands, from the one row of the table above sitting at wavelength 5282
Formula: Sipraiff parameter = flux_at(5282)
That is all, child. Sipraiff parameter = 21.4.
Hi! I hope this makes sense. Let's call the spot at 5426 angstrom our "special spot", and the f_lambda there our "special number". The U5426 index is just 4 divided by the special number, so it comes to 0.187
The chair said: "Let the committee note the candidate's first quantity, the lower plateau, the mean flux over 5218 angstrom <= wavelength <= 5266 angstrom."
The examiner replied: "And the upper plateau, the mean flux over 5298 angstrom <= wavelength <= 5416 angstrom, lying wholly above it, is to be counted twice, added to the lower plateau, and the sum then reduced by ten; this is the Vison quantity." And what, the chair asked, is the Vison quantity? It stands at 53.3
